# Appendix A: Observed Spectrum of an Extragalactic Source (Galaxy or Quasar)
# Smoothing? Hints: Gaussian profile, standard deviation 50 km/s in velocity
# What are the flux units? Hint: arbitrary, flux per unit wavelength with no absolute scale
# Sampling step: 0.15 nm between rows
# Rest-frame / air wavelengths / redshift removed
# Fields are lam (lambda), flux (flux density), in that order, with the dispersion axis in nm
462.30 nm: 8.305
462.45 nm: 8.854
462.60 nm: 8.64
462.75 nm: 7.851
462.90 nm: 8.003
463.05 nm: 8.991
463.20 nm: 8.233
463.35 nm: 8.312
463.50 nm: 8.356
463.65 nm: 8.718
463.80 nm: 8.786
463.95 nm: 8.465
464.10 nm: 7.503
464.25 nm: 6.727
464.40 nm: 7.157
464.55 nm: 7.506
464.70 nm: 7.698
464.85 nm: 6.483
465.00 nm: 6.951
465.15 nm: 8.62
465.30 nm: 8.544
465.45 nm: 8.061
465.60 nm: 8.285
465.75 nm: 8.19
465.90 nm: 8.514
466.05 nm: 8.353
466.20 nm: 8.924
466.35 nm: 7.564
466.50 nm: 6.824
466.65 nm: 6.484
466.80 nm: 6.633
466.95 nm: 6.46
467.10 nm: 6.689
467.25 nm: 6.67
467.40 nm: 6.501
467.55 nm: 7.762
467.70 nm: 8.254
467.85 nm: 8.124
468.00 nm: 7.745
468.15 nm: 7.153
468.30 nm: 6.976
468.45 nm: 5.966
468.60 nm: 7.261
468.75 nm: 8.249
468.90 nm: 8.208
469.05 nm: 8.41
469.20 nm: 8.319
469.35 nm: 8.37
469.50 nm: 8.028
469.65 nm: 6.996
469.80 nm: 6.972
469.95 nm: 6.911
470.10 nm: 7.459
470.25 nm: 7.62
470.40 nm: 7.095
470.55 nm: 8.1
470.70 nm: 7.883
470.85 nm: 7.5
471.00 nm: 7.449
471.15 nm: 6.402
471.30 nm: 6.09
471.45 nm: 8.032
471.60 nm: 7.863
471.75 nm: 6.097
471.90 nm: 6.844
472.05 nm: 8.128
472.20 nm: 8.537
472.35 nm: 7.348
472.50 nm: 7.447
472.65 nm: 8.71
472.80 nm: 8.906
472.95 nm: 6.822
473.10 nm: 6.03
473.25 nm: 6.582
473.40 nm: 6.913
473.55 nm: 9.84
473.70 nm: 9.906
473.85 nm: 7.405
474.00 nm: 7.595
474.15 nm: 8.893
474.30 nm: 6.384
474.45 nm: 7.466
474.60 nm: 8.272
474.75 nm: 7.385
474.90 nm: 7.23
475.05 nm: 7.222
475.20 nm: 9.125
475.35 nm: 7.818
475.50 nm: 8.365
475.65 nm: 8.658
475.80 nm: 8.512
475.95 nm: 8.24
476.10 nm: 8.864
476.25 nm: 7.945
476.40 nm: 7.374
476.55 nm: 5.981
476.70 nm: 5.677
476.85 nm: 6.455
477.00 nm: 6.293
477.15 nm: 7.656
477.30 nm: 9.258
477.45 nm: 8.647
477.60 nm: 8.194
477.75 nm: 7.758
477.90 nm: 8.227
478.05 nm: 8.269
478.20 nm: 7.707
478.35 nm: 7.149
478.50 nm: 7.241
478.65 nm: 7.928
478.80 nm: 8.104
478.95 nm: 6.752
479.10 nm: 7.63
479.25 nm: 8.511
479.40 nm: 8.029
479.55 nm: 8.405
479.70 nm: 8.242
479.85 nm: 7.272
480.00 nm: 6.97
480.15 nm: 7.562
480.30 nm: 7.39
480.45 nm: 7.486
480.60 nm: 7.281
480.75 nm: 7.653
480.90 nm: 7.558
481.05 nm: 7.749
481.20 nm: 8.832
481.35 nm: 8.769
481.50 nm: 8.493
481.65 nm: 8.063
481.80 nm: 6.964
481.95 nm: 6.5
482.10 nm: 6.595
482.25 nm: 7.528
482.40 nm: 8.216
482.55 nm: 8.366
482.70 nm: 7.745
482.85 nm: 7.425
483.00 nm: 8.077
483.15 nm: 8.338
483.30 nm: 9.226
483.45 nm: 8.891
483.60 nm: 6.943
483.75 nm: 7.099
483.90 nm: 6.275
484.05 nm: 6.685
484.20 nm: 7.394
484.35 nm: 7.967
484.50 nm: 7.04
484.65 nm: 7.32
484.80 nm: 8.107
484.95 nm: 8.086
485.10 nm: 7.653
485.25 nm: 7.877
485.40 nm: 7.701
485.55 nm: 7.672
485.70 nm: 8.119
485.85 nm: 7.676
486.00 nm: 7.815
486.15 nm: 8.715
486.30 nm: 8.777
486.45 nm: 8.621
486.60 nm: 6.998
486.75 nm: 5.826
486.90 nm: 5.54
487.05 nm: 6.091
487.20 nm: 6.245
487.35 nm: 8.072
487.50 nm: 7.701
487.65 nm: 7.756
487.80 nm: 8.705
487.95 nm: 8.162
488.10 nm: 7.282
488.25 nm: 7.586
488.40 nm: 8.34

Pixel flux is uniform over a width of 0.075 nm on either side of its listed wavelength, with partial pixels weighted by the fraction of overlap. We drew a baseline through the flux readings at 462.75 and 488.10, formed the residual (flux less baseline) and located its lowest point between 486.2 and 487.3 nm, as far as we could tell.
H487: 486.90 nm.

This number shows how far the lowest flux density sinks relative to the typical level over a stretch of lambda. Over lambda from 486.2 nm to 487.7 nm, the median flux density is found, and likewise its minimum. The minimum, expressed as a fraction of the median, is 0.754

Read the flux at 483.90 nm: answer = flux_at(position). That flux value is 6.275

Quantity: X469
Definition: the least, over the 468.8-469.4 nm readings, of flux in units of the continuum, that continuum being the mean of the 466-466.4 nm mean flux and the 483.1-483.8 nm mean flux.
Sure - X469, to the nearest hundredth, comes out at 1.00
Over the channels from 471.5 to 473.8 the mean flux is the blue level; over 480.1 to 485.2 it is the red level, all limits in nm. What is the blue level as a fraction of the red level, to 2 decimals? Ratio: 1.01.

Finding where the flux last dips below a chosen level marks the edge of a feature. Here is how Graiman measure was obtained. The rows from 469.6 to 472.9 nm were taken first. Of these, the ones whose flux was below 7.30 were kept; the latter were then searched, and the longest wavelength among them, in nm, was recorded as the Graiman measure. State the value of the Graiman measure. 471.90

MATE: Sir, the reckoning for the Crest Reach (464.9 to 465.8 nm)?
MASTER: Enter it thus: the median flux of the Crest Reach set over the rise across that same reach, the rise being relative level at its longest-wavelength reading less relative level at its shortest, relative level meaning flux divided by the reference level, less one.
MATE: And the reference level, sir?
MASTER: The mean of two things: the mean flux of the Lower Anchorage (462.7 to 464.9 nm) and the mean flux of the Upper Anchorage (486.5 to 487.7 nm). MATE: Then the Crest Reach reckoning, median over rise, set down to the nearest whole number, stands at 49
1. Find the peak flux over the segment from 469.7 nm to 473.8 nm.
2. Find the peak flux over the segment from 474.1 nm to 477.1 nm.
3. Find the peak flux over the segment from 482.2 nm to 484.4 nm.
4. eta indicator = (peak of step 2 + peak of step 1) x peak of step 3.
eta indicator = 176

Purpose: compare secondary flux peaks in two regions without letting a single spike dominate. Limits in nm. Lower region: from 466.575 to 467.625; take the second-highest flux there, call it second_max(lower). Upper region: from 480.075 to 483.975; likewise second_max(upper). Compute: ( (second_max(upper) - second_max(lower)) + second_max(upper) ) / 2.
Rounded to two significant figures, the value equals 5.5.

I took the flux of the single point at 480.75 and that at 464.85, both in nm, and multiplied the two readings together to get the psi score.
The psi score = 50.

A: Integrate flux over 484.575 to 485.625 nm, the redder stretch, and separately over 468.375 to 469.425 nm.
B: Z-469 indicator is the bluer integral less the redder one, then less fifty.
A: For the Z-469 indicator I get -49.9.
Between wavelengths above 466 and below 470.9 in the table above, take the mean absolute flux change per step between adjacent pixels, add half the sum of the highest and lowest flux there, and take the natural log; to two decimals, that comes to 2.07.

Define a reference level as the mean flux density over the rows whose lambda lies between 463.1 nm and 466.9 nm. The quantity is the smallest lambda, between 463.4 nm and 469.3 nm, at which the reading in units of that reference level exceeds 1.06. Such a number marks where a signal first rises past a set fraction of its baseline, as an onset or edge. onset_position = 463.50 nm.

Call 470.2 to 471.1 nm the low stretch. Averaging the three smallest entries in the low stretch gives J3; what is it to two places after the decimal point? 7.35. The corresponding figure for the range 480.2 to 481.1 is 7.39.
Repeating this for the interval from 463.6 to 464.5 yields 7.13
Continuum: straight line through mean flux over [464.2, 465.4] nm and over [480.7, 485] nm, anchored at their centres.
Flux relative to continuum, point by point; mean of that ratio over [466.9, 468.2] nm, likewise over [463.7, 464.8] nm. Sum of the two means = 2.00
